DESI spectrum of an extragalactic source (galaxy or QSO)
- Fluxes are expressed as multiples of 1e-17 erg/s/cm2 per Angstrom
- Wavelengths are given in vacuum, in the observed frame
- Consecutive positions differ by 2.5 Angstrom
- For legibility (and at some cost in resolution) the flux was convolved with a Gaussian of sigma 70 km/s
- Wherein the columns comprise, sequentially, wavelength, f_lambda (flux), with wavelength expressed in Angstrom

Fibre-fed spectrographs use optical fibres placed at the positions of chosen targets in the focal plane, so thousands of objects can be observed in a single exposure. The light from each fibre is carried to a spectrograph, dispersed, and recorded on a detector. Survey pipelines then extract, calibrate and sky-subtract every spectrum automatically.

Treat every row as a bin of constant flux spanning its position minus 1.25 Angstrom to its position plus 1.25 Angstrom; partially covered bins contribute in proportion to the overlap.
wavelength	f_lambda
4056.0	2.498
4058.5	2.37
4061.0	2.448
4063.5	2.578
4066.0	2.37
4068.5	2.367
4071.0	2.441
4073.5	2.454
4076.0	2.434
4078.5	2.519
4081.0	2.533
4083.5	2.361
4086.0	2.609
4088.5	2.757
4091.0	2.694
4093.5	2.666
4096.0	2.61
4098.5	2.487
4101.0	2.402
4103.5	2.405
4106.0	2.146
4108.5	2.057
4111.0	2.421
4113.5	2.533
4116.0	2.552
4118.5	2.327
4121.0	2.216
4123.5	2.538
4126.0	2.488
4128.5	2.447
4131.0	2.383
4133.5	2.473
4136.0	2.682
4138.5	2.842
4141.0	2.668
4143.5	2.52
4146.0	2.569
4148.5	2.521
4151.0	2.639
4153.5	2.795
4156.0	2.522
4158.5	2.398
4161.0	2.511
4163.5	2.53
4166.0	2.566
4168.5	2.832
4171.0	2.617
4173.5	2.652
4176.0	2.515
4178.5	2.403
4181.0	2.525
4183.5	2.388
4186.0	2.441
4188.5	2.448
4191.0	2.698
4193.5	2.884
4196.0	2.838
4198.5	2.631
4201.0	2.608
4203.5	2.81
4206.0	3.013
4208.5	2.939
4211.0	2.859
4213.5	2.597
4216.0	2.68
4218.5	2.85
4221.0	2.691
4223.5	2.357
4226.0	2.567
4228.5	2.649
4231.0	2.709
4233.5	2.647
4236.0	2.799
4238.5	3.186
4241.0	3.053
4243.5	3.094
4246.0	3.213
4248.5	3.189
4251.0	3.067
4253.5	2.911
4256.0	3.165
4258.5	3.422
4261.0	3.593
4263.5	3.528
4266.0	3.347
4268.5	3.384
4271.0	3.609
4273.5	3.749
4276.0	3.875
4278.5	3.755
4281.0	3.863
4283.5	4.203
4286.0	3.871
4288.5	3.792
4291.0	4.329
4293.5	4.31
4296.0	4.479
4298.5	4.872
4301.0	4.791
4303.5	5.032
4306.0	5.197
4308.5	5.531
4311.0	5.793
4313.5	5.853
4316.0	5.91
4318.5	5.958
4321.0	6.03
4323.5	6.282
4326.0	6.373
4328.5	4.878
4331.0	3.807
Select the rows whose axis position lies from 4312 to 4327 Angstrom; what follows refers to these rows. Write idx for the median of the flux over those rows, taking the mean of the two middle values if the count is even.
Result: 5.99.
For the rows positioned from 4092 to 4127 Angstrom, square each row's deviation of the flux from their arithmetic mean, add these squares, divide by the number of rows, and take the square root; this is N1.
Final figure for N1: 0.17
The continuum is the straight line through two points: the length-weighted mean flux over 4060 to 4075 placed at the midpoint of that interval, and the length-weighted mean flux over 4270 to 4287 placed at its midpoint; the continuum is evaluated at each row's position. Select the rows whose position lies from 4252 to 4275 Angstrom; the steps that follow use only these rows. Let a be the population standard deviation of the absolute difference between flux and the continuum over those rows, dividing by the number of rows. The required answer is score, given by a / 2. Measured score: 0.10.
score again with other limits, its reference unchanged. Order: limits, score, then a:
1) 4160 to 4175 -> 0.05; 0.09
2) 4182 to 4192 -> 0.05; 0.10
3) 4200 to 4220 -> 0.07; 0.15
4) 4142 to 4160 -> 0.06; 0.12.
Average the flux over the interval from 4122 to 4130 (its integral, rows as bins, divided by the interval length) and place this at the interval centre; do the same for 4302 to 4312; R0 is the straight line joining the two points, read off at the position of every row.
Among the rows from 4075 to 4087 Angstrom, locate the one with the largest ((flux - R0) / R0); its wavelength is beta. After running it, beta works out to 4078.5 Angstrom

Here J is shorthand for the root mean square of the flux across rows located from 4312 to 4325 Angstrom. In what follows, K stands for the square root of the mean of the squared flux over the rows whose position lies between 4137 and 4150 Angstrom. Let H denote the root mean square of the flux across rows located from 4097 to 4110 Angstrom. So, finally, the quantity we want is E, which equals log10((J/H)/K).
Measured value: 0.00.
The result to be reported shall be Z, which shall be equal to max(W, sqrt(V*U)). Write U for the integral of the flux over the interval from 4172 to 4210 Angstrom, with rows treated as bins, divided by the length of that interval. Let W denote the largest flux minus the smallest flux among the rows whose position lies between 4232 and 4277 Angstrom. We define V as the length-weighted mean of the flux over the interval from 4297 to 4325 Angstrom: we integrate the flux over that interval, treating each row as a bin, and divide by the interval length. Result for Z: 3.8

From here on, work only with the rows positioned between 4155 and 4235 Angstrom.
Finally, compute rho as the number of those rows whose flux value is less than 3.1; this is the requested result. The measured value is 32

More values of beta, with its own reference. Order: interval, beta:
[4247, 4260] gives 4258.5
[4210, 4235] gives 4211.0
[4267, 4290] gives 4283.5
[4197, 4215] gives 4206.0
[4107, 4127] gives 4113.5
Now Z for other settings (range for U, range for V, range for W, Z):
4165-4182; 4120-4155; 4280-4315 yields 2.6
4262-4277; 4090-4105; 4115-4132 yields 3.0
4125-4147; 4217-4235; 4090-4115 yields 2.6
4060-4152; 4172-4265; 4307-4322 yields 2.7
